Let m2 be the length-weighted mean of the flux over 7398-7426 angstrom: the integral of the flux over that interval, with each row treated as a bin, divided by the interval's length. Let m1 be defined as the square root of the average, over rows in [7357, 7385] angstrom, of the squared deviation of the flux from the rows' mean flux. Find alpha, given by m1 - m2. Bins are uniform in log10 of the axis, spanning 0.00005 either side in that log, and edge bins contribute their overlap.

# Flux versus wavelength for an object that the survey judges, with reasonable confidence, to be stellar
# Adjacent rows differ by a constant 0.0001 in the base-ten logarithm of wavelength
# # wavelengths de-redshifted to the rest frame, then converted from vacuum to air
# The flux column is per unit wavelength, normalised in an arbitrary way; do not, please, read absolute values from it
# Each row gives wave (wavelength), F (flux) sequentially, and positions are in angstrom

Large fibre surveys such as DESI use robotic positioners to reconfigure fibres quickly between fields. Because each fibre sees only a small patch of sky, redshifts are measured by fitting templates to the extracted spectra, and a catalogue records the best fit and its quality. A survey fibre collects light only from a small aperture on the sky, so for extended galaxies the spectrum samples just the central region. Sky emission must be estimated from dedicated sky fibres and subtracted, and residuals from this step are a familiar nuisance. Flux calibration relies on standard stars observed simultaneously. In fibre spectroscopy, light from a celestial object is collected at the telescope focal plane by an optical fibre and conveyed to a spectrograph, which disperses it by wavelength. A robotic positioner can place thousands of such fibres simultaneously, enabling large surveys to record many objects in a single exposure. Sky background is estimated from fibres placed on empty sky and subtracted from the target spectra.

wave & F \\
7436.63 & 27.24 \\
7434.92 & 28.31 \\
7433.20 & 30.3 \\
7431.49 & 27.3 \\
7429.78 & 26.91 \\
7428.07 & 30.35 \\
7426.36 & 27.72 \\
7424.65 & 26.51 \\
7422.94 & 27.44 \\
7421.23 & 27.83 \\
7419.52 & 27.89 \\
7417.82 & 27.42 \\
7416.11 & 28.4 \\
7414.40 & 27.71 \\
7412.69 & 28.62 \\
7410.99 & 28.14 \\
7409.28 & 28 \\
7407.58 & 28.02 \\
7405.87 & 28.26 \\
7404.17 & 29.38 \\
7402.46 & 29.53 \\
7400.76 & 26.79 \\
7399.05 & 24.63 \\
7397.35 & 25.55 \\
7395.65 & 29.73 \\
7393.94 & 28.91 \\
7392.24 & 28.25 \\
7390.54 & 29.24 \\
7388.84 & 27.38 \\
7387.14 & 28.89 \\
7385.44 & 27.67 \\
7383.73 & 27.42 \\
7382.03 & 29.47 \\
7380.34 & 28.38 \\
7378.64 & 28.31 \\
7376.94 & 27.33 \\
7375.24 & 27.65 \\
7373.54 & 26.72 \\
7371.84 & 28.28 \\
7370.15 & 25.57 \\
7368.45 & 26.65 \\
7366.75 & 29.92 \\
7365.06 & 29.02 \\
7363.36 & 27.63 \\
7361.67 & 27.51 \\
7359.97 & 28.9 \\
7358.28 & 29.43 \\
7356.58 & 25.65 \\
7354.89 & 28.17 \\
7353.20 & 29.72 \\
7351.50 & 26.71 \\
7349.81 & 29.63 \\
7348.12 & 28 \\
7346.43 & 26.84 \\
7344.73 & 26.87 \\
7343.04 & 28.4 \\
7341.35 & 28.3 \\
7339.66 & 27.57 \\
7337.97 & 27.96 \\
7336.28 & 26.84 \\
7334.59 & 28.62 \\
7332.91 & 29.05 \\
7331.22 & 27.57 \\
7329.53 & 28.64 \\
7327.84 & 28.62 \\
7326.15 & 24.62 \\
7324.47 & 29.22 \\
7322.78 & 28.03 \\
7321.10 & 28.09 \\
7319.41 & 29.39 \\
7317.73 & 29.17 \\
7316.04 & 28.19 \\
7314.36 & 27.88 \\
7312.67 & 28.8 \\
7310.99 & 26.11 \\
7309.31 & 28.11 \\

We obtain -26.6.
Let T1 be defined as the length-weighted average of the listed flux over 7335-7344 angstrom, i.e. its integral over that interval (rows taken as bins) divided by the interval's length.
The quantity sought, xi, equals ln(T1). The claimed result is 3.33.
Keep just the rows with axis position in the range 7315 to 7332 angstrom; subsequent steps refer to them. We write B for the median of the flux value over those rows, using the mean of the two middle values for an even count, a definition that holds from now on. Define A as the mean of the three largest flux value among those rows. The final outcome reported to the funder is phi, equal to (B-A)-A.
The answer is -30.1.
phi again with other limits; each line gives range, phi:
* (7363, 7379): -30.5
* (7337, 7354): -30.5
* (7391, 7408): -30.8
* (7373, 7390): -30.2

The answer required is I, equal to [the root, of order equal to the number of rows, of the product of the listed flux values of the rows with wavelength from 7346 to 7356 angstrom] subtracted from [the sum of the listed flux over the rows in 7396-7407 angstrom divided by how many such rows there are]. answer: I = -0.8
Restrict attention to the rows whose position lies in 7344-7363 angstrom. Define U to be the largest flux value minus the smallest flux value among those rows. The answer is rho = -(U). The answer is -4.1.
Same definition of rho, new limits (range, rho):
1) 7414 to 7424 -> -1.0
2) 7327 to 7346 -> -2.2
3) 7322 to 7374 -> -5.3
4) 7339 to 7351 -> -2.8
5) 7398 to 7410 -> -4.9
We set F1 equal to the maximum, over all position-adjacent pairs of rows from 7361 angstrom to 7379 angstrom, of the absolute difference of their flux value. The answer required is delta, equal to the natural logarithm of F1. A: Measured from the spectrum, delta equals 1.18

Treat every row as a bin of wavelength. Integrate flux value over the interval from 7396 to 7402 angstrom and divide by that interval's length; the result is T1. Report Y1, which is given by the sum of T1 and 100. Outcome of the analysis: 126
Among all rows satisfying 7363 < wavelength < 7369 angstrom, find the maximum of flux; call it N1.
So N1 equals 29.92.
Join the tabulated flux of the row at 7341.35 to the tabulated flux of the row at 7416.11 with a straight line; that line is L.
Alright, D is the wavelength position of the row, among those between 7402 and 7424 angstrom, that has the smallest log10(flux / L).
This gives 7417.82 angstrom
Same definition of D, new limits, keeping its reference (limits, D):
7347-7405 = 7399.05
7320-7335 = 7326.15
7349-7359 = 7356.58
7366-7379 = 7370.15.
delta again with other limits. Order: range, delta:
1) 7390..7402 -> 1.43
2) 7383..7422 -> 1.43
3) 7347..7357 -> 1.10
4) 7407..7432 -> 1.24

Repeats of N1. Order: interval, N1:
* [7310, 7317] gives 28.8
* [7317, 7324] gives 29.39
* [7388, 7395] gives 29.24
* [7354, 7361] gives 29.43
